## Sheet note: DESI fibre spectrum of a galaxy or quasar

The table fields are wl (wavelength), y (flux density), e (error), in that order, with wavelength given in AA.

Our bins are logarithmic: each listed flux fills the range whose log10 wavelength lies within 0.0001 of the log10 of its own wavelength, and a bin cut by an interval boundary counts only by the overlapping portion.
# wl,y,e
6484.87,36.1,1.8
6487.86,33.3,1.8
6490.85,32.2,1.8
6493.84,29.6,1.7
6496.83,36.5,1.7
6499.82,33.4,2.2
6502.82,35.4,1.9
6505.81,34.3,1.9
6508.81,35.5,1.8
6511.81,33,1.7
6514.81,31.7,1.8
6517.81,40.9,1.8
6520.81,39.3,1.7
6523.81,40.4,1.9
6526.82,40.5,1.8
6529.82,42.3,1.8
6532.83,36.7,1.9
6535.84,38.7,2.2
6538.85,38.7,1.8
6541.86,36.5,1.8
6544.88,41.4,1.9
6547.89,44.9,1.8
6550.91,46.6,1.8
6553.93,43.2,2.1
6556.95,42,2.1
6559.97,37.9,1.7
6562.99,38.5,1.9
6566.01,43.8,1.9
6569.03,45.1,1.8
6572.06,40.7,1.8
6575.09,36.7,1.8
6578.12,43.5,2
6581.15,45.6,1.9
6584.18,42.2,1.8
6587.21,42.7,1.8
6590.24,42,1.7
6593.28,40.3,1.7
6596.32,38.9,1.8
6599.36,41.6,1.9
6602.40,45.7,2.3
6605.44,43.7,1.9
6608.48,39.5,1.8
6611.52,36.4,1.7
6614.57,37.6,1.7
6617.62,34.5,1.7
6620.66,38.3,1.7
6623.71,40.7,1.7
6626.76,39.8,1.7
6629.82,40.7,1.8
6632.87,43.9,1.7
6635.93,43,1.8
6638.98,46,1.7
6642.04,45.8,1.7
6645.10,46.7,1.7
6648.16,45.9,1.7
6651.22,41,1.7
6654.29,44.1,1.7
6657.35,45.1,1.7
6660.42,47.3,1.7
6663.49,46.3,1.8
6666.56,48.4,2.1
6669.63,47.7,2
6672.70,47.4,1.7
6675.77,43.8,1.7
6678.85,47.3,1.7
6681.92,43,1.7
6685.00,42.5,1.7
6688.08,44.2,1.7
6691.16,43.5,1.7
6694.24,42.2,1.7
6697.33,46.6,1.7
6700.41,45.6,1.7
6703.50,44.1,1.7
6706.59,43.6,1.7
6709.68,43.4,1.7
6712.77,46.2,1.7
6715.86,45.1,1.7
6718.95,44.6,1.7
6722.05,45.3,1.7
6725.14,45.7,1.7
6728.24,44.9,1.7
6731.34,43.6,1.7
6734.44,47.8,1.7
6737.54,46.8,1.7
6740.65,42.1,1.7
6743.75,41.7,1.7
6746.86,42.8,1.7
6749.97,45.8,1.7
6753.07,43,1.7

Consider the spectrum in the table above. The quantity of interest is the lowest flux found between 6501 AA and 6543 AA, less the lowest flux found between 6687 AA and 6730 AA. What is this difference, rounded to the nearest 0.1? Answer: -10.5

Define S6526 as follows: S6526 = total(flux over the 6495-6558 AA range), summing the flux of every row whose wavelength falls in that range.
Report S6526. 812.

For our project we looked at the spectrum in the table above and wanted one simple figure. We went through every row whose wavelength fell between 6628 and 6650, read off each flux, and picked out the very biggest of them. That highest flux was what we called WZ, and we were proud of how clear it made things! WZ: 46.7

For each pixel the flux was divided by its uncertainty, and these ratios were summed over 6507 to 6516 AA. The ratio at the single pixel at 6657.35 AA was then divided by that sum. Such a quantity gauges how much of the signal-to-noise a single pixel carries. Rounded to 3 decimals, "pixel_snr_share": 0.468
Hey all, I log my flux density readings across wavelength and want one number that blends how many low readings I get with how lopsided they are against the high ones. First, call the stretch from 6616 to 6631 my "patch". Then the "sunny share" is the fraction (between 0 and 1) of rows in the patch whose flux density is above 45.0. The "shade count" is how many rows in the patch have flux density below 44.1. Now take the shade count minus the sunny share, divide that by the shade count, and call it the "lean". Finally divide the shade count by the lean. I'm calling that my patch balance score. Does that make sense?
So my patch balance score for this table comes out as 5.0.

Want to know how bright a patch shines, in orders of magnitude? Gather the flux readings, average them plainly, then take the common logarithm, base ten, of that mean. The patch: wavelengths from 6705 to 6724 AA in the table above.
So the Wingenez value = 1.65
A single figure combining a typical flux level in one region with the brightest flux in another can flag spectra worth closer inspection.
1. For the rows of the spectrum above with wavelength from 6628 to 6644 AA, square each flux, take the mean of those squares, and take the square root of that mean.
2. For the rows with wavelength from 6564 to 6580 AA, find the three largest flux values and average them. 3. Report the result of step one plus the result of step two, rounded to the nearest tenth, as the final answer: 88.1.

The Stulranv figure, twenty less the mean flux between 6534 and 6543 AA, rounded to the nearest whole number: -18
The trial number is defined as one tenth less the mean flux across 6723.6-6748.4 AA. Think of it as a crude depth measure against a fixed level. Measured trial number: -44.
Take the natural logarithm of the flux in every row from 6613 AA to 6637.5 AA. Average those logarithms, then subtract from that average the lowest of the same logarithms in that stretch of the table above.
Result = 0.14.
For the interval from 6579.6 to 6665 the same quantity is 0.20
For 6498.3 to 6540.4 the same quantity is 0.16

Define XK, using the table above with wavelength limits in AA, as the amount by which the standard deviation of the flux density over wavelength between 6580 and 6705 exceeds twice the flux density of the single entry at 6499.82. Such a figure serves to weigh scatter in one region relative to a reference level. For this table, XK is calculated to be -64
